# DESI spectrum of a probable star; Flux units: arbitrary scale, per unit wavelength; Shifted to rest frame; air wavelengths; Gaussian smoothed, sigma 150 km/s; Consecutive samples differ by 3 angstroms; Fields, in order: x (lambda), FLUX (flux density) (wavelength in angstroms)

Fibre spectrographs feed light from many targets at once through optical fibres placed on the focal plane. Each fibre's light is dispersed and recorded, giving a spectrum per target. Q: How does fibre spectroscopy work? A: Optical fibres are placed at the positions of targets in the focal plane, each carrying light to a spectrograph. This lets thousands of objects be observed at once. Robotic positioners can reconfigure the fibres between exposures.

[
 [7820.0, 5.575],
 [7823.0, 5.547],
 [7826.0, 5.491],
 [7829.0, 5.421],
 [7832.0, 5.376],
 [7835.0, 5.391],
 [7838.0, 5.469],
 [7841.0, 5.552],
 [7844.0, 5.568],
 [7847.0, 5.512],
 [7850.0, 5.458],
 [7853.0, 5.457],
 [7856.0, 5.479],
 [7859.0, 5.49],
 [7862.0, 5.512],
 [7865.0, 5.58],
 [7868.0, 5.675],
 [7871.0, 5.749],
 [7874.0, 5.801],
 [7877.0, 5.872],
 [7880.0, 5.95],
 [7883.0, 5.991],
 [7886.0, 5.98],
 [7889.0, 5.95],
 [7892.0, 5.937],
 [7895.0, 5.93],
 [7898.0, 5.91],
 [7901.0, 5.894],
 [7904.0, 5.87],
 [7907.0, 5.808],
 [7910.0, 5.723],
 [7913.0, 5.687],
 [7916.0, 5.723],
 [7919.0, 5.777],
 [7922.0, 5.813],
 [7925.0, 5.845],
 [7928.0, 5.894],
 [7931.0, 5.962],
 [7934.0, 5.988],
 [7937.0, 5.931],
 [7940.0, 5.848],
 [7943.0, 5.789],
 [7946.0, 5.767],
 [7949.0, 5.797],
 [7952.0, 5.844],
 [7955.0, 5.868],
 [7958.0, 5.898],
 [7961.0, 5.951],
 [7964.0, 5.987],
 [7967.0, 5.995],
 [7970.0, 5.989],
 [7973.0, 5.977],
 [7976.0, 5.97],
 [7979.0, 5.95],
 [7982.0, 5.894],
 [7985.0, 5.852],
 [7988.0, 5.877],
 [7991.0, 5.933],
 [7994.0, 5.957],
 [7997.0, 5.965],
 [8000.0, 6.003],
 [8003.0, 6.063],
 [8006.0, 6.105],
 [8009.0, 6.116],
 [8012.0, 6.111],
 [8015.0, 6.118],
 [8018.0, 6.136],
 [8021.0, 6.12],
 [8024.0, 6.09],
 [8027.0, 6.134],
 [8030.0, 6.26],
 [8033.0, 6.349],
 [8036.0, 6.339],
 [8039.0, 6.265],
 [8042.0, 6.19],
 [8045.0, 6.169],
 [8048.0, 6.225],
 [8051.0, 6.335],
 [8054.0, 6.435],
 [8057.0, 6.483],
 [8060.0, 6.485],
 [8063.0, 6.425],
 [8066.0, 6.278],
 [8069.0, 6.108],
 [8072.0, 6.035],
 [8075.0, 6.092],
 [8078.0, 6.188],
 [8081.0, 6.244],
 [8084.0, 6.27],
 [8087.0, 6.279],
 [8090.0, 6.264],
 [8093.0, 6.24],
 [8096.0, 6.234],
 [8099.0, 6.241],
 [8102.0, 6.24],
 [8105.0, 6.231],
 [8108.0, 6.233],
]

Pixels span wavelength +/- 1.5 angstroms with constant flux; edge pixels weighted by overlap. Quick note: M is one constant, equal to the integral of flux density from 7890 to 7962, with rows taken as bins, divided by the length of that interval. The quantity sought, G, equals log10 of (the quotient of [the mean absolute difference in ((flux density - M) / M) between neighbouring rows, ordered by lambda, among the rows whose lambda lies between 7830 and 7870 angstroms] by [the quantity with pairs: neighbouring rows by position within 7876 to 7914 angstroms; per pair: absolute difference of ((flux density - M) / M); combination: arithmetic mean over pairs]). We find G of 0.09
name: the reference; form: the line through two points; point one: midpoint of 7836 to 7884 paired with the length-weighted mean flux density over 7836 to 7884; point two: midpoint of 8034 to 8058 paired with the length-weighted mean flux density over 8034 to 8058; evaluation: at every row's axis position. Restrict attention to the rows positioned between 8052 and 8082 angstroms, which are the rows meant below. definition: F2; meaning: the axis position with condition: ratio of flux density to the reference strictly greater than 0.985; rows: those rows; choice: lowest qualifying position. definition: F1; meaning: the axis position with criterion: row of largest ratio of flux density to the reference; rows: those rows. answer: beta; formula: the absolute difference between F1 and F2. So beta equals 3 angstroms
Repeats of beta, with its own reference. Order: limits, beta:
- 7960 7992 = 3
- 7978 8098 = 54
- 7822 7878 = 54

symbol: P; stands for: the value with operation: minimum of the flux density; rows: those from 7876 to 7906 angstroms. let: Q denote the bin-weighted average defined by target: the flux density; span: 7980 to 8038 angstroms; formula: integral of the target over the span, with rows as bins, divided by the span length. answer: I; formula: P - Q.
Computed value -0.2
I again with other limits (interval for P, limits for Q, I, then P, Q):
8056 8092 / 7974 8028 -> 0.0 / 6.035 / 6.02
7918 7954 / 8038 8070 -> -0.5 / 5.767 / 6.31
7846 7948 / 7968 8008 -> -0.5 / 5.457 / 5.97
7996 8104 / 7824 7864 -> 0.5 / 5.965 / 5.48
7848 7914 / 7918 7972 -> -0.4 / 5.457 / 5.89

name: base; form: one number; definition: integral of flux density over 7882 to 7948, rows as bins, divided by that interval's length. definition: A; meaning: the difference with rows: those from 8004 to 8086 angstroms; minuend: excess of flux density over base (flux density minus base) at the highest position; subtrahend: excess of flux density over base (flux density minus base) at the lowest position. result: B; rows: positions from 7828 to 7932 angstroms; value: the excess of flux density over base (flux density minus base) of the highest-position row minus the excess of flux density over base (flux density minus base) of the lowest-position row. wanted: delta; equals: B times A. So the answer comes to 0.09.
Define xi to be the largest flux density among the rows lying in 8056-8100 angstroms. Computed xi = 6.485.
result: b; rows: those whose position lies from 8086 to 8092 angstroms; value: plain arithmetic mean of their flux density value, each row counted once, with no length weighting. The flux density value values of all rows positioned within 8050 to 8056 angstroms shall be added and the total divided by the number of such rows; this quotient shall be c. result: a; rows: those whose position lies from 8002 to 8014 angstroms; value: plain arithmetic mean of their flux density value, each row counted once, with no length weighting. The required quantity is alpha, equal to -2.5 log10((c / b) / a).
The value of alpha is 1.94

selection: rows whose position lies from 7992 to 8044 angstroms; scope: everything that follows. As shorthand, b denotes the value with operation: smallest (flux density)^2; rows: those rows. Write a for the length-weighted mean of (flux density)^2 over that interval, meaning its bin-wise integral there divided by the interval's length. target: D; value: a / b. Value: 1.06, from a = 37.6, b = 35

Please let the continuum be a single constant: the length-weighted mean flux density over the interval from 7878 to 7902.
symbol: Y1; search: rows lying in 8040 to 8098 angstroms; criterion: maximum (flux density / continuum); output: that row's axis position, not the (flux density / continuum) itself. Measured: 8060.0 angstroms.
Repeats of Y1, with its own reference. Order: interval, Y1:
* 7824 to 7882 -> 7880.0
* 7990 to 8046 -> 8033.0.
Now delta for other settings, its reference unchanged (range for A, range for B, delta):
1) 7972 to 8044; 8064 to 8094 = -0.01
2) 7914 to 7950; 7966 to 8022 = 0.01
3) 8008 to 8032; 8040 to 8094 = 0.01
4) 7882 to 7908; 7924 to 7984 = -0.01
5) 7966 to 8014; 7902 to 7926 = 0.00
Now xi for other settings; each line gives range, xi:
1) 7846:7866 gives 5.58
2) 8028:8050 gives 6.349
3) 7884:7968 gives 5.995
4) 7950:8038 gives 6.349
